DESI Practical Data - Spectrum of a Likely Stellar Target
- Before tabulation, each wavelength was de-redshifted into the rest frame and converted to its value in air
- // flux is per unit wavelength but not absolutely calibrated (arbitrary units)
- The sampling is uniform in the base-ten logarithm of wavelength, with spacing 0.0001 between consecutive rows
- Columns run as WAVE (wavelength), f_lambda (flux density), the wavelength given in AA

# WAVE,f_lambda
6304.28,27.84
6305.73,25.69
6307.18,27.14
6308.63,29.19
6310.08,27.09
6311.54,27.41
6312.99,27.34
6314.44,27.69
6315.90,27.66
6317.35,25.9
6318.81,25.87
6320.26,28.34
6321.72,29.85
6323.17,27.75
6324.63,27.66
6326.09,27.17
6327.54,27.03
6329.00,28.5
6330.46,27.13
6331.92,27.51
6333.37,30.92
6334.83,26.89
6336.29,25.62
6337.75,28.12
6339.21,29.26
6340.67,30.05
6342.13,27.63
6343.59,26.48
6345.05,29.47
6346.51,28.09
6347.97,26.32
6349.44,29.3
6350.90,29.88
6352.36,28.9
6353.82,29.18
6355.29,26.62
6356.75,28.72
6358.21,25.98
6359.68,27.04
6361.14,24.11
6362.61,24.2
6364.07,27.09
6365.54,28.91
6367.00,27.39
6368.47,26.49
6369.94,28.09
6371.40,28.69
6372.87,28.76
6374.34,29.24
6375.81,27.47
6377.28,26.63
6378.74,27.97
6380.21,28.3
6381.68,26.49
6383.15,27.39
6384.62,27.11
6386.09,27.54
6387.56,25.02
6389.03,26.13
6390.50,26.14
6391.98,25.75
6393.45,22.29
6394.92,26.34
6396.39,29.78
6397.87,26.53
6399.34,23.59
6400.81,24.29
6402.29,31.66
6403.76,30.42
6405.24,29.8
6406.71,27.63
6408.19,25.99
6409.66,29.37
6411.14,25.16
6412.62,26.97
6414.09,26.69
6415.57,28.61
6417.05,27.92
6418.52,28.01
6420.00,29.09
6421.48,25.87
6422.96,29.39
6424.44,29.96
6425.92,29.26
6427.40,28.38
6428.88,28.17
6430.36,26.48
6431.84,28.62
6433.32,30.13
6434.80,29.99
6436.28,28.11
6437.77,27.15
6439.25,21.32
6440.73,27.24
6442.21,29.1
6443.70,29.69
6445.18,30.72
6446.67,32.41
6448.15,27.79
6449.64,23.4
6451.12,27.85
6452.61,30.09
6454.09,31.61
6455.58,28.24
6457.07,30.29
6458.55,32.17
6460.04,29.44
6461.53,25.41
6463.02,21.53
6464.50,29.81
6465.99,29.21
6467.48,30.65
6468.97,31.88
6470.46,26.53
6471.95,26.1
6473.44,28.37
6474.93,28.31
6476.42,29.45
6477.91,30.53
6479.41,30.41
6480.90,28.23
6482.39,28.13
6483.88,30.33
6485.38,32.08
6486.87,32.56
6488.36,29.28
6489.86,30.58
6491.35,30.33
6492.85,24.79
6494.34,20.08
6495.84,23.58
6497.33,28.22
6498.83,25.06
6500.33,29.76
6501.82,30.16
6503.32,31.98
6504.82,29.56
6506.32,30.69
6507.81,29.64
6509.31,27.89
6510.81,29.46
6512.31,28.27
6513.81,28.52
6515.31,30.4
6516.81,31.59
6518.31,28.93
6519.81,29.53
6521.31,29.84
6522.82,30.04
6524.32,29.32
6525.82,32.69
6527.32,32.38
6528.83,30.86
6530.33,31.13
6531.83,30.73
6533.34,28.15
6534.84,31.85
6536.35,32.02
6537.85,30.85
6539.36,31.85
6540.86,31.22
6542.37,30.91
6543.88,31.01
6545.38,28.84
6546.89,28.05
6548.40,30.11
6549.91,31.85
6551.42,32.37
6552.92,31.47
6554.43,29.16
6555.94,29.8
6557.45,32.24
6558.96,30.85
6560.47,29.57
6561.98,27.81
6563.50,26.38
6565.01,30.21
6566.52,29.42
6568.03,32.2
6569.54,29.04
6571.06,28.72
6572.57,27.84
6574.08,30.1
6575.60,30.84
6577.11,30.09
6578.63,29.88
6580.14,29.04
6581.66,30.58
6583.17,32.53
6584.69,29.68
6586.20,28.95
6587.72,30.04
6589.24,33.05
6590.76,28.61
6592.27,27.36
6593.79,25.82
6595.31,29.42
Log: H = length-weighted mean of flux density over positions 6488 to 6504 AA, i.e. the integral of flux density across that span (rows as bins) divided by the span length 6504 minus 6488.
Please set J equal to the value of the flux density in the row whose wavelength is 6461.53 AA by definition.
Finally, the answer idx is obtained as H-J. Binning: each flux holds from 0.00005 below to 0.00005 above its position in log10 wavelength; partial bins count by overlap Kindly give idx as 2.1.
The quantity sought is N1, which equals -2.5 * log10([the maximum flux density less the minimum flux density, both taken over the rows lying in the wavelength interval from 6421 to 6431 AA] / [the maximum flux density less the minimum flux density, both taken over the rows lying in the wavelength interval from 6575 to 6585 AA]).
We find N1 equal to -0.2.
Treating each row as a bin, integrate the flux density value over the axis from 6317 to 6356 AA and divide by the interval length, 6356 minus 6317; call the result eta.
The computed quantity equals 28.0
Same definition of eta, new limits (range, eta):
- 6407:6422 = 27.4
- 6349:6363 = 27.4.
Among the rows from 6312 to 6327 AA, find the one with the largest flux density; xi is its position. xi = 6321.72 AA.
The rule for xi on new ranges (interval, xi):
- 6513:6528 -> 6525.82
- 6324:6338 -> 6333.37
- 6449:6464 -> 6458.55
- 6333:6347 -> 6333.37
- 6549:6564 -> 6551.42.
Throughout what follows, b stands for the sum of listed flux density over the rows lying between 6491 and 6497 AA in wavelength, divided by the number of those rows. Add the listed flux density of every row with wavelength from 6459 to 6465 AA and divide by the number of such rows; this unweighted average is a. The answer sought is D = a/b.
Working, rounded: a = 27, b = 24.7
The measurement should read 1.08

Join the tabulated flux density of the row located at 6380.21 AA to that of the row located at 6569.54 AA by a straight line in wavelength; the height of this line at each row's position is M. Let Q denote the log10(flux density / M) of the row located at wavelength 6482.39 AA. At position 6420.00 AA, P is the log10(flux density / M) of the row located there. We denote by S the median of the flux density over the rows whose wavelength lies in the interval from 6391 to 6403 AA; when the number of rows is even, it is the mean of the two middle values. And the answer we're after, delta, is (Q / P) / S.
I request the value -0.03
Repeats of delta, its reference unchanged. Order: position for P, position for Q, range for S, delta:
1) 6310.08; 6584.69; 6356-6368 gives -0.02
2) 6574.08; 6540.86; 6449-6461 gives 0.07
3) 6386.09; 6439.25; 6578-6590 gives 0.35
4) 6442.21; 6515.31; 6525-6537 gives 0.09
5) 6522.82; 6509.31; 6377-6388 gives -0.03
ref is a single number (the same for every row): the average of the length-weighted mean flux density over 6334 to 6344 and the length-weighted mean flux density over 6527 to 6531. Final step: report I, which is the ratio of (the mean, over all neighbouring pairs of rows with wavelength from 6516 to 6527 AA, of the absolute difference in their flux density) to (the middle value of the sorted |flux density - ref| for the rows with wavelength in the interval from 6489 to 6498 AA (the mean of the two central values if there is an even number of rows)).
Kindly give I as 0.4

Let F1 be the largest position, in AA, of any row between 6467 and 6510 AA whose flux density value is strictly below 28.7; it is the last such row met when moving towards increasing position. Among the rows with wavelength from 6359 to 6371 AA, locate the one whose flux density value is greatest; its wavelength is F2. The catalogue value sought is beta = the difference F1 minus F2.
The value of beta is 143.8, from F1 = 6509.31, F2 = 6365.54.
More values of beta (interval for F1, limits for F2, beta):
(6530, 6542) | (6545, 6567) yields -18.1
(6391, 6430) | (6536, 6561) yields -122.5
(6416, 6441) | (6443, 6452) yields -5.9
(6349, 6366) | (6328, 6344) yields 30.7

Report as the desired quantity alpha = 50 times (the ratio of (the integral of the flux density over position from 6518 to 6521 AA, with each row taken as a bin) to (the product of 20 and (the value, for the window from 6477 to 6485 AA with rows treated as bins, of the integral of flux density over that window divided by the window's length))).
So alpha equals 7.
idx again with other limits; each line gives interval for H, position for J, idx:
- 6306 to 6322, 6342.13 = -0.2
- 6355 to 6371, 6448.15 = -0.9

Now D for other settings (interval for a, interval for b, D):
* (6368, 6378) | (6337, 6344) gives 0.99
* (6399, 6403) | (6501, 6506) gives 0.87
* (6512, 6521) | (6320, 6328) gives 1.06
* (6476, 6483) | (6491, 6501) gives 1.13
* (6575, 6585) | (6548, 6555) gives 0.98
